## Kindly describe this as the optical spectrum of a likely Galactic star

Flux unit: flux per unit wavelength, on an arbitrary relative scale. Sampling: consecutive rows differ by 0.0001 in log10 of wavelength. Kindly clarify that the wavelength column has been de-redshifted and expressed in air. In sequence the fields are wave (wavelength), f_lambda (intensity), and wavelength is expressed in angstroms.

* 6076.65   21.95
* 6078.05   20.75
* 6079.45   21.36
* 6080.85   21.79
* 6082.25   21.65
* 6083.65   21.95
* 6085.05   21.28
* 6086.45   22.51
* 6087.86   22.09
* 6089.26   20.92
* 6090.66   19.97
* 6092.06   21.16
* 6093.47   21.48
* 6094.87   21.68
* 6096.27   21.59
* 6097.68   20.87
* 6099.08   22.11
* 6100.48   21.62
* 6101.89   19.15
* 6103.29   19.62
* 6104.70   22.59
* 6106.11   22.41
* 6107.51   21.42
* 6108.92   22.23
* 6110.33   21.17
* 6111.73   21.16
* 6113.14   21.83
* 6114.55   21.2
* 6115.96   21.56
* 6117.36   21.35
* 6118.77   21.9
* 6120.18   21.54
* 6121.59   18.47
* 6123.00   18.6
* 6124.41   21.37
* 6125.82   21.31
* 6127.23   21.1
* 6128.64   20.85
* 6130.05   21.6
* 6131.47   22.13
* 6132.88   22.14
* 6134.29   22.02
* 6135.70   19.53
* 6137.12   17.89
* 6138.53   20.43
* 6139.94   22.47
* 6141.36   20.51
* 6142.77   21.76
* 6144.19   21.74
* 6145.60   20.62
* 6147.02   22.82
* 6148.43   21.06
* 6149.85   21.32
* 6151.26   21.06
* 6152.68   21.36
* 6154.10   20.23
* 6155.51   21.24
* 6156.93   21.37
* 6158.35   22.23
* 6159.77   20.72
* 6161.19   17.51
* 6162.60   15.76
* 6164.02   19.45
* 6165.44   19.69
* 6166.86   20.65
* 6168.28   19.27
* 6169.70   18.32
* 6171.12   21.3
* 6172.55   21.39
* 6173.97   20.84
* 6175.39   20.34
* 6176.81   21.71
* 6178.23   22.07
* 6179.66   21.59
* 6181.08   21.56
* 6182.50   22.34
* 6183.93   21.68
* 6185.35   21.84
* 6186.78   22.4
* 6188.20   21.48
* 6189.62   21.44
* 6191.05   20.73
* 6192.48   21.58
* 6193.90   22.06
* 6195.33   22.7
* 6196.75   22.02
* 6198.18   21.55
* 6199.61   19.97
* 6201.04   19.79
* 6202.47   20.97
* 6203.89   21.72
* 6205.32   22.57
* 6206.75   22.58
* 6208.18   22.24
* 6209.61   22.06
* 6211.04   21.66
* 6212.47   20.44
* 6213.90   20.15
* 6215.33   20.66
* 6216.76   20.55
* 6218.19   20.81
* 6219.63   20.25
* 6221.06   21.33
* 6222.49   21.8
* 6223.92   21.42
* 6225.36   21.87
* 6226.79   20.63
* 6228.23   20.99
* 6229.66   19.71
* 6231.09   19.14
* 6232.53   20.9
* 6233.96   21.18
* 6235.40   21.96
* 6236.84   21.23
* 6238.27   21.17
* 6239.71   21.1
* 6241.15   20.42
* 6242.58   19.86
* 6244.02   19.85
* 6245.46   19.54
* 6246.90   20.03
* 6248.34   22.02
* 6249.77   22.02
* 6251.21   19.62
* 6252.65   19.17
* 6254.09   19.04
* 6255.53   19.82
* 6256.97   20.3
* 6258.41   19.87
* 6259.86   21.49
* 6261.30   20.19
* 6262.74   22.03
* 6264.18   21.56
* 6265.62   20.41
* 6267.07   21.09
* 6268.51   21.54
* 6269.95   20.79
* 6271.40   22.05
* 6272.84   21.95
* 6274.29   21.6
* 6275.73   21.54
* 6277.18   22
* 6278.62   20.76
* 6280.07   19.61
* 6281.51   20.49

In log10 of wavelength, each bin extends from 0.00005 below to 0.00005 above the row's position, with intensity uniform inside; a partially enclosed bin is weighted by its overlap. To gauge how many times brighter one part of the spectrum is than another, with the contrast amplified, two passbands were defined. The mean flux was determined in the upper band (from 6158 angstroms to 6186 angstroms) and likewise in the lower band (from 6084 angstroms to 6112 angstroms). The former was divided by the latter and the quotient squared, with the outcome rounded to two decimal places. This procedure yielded 0.92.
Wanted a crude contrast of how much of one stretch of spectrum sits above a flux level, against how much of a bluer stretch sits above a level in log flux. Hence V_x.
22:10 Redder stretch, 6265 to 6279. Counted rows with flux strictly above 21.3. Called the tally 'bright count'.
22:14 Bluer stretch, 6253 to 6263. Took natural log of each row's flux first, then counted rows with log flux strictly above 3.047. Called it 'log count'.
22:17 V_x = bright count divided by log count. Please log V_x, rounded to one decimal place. 3.0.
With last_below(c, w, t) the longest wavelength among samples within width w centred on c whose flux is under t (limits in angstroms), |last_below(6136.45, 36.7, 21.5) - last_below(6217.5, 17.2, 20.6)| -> 65.5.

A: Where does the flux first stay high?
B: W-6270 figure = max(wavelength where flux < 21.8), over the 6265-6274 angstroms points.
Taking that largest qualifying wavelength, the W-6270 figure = 6269.95 angstroms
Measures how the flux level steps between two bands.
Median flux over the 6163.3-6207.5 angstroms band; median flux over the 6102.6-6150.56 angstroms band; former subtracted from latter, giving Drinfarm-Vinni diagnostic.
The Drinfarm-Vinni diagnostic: -0.19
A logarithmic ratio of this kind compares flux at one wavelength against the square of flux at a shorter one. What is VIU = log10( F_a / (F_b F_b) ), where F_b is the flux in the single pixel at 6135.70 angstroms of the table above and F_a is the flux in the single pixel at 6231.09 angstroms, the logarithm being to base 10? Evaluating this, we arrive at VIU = -1.30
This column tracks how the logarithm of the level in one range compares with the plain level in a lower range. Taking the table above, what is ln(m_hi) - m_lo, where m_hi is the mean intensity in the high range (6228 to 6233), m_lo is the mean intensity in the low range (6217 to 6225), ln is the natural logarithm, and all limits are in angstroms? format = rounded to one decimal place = -18.1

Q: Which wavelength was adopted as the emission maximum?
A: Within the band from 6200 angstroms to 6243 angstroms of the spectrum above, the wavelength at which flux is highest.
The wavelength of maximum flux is 6206.75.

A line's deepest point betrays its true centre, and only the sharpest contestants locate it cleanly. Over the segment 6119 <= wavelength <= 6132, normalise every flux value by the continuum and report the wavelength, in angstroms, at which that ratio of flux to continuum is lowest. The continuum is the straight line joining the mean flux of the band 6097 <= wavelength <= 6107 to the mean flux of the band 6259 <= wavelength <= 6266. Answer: 6121.59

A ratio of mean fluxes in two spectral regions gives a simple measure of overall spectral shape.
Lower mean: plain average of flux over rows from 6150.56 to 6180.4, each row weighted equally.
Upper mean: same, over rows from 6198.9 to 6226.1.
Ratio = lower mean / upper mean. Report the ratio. 0.96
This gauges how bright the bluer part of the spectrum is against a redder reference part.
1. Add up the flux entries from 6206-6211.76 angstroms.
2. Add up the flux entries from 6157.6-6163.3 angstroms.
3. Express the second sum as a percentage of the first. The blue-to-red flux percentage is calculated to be 86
